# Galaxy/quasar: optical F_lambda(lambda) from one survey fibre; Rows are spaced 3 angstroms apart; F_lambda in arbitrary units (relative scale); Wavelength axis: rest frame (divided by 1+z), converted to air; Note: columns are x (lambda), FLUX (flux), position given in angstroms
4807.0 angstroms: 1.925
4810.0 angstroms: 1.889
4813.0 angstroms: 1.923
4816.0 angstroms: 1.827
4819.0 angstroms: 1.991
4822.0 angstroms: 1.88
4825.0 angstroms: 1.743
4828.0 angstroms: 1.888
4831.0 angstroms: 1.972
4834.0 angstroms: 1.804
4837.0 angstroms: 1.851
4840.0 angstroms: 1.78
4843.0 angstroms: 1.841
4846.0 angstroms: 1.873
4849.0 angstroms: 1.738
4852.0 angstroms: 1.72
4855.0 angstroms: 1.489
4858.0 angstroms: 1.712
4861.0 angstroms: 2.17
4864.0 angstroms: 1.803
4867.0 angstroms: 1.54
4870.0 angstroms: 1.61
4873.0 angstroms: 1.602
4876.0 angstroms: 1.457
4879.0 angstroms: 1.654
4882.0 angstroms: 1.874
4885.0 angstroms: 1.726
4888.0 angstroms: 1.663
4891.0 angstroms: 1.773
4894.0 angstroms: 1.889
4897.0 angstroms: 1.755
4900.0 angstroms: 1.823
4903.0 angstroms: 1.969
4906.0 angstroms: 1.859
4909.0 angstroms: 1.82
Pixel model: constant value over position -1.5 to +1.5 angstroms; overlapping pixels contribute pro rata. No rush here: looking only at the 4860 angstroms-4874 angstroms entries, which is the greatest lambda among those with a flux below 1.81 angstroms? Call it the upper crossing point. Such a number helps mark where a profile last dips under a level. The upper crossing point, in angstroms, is 4873.0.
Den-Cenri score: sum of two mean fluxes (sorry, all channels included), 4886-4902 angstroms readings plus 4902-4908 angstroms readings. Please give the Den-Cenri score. 3.69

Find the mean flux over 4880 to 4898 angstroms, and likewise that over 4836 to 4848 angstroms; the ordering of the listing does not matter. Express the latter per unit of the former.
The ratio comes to 1.03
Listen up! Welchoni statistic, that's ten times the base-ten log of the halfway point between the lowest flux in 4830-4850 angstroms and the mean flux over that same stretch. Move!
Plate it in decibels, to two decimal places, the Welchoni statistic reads 2.52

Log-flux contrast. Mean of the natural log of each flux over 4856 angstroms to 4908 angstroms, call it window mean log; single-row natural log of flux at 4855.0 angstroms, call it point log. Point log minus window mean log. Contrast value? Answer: -0.16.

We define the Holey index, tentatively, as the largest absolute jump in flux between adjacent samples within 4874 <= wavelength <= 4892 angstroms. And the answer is 0.22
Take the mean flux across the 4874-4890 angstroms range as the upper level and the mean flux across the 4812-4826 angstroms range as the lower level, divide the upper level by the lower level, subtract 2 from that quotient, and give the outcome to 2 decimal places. -1.11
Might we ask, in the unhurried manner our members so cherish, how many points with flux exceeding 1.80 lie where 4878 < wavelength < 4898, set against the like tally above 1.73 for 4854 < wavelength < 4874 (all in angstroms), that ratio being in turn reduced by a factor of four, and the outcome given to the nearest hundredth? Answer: 0.25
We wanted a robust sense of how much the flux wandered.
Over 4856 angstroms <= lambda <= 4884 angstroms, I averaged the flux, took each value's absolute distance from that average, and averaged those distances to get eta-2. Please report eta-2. 0.157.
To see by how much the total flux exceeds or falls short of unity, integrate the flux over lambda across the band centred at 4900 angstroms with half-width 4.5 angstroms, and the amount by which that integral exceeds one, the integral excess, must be 16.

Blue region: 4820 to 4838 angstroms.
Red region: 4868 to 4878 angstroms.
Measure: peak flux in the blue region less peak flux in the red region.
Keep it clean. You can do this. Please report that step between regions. 0.4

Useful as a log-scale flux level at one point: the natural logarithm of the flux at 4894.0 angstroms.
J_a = 0.636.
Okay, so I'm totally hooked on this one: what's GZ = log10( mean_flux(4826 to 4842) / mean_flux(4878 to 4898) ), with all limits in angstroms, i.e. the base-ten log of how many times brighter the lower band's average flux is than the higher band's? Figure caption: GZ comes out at 0.02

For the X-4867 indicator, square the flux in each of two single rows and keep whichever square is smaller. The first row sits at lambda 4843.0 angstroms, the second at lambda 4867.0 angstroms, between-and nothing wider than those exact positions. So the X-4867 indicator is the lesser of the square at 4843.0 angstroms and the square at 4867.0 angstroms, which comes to 2.37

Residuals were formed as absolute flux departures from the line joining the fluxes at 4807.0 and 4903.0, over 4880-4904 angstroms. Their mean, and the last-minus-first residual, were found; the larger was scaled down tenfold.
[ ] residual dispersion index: 0.016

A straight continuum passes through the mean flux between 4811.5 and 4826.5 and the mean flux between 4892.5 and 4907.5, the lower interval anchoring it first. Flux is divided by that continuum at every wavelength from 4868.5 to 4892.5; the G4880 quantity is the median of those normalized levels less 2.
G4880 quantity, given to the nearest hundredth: -1.11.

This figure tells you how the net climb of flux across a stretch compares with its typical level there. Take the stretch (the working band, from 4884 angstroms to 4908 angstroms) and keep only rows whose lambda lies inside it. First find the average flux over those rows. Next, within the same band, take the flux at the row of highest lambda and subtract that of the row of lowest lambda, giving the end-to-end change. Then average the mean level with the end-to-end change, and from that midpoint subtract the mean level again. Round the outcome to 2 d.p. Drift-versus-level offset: -0.84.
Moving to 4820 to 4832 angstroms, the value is -0.89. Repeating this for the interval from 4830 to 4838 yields -1.00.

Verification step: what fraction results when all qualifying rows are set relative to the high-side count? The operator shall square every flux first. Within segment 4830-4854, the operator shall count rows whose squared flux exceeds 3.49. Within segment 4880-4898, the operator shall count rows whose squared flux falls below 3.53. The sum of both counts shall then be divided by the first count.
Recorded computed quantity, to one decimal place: 3.5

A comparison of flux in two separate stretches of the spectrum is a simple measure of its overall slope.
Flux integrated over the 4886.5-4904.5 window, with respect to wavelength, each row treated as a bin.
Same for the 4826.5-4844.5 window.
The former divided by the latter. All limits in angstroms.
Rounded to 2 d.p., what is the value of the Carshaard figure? 0.98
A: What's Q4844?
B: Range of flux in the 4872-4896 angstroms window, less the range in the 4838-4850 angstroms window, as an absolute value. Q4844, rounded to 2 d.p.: 0.30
